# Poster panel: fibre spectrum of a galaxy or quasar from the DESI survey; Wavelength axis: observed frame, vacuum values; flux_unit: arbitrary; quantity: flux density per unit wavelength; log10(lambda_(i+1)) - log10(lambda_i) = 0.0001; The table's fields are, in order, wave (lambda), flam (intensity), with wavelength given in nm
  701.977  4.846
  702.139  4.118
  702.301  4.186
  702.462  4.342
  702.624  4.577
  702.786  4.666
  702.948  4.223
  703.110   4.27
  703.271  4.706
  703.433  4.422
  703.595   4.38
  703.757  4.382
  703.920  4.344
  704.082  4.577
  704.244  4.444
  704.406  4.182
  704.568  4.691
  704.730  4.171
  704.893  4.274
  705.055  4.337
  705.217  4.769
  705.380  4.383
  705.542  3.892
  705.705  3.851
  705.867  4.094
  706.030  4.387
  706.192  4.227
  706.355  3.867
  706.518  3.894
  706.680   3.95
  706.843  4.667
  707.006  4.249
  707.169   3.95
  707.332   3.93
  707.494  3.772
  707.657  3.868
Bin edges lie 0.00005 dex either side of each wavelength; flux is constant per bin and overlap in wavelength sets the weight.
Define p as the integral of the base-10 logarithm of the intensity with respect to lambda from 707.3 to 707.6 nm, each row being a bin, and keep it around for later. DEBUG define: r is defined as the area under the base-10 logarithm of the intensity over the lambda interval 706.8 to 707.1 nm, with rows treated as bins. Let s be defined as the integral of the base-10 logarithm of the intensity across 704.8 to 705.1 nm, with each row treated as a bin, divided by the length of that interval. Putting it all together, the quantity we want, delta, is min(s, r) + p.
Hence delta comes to 0.37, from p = 0.176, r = 0.193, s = 0.632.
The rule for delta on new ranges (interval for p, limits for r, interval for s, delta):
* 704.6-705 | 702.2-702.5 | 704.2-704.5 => 0.44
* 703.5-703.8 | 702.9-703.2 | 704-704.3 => 0.38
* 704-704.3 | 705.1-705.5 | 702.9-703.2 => 0.46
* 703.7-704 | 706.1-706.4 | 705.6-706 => 0.37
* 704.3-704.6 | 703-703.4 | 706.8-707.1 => 0.45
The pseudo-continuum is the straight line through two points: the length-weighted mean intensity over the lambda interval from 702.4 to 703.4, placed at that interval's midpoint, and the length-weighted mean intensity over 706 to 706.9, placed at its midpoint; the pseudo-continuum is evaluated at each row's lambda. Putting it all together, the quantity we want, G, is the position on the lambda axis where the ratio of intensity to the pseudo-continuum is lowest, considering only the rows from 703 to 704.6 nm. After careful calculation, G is 703.110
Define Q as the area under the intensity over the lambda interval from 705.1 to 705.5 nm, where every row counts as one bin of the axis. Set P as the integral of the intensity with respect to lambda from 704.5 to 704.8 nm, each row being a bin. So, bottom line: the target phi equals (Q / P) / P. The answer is 1.02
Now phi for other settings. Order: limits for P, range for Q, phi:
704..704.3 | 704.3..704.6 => 0.72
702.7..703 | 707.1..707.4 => 0.66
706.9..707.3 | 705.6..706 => 0.60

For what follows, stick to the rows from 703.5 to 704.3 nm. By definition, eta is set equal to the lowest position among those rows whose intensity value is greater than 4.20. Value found 703.595 nm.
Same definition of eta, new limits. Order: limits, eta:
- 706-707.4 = 706.030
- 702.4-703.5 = 702.462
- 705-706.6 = 705.055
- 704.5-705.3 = 704.568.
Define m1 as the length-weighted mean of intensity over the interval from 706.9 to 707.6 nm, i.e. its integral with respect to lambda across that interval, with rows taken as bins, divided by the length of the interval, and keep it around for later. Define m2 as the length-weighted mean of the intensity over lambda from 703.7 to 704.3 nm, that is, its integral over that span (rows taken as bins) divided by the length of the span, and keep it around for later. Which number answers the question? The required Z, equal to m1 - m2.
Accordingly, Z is -0.4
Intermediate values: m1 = 4.00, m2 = 4.43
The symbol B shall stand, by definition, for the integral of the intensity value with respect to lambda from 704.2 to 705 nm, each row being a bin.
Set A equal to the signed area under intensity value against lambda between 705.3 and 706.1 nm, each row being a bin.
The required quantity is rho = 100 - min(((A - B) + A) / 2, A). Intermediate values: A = 3.29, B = 3.48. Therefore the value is 98.4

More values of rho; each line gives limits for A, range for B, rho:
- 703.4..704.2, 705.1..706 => 98.4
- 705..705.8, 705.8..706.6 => 98.2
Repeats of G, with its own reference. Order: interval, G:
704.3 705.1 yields 704.406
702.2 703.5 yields 702.301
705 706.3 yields 705.705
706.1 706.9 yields 706.355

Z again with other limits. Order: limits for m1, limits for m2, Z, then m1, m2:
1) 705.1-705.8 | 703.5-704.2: -0.2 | 4.23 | 4.42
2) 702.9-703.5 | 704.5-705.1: 0.1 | 4.42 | 4.36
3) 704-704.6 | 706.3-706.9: 0.4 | 4.46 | 4.08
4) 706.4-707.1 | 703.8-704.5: -0.2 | 4.17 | 4.39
